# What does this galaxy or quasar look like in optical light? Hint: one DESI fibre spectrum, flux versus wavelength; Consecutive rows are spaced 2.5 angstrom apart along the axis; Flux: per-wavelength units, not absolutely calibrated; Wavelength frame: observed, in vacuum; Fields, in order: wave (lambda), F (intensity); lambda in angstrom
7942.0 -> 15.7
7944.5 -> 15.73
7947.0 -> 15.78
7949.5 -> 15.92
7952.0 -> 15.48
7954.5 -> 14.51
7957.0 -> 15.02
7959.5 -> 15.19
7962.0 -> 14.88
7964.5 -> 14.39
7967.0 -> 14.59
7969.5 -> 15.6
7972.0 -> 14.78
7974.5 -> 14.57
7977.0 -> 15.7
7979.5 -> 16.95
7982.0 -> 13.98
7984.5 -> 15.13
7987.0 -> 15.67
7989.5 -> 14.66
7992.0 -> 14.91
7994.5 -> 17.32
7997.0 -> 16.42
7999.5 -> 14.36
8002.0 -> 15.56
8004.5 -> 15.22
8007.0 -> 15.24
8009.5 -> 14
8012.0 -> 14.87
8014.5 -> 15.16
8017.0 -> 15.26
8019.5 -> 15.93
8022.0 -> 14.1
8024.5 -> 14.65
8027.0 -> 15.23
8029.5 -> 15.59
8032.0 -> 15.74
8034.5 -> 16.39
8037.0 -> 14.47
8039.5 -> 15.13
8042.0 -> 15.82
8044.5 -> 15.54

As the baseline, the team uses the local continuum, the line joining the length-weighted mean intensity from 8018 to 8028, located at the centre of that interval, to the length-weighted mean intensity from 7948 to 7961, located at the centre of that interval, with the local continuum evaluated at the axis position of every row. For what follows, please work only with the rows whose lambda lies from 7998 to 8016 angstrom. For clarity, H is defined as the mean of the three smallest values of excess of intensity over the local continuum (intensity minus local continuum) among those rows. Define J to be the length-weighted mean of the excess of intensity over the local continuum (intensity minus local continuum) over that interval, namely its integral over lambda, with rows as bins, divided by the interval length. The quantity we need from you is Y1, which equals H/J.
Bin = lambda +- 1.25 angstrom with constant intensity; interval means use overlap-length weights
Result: 7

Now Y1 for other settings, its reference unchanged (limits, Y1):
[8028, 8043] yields 0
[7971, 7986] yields -12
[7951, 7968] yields 2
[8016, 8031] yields -2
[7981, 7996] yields -3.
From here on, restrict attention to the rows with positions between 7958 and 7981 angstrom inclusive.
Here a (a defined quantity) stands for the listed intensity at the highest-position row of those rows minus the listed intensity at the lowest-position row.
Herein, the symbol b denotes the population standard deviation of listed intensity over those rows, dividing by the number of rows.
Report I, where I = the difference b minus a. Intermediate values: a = 1.8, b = 0.8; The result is -1.0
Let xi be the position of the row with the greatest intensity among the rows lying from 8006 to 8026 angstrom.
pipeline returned 8019.5 angstrom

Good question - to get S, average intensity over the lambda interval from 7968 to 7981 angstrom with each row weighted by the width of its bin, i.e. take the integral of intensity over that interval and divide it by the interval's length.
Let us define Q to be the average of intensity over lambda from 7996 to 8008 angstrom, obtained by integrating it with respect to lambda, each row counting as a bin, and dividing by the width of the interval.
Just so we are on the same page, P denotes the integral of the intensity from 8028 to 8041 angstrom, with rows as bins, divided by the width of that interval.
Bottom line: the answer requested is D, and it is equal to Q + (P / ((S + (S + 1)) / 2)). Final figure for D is 16.3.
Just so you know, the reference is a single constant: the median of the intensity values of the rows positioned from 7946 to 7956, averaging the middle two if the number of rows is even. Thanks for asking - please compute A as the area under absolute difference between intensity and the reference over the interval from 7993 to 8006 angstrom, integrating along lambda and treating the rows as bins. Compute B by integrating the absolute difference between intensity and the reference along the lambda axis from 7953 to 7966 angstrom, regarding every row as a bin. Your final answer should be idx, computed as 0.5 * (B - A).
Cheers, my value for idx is -0.1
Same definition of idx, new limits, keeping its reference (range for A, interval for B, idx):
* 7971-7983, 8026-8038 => -3.0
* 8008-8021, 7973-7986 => 1.2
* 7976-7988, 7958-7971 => 0.1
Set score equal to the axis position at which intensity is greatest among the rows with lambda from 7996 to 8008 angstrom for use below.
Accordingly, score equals 7997.0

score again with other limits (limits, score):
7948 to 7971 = 7949.5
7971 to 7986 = 7979.5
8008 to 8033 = 8019.5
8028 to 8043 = 8034.5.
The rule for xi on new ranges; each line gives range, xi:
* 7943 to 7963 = 7949.5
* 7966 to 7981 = 7979.5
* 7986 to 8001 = 7994.5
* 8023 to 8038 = 8034.5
